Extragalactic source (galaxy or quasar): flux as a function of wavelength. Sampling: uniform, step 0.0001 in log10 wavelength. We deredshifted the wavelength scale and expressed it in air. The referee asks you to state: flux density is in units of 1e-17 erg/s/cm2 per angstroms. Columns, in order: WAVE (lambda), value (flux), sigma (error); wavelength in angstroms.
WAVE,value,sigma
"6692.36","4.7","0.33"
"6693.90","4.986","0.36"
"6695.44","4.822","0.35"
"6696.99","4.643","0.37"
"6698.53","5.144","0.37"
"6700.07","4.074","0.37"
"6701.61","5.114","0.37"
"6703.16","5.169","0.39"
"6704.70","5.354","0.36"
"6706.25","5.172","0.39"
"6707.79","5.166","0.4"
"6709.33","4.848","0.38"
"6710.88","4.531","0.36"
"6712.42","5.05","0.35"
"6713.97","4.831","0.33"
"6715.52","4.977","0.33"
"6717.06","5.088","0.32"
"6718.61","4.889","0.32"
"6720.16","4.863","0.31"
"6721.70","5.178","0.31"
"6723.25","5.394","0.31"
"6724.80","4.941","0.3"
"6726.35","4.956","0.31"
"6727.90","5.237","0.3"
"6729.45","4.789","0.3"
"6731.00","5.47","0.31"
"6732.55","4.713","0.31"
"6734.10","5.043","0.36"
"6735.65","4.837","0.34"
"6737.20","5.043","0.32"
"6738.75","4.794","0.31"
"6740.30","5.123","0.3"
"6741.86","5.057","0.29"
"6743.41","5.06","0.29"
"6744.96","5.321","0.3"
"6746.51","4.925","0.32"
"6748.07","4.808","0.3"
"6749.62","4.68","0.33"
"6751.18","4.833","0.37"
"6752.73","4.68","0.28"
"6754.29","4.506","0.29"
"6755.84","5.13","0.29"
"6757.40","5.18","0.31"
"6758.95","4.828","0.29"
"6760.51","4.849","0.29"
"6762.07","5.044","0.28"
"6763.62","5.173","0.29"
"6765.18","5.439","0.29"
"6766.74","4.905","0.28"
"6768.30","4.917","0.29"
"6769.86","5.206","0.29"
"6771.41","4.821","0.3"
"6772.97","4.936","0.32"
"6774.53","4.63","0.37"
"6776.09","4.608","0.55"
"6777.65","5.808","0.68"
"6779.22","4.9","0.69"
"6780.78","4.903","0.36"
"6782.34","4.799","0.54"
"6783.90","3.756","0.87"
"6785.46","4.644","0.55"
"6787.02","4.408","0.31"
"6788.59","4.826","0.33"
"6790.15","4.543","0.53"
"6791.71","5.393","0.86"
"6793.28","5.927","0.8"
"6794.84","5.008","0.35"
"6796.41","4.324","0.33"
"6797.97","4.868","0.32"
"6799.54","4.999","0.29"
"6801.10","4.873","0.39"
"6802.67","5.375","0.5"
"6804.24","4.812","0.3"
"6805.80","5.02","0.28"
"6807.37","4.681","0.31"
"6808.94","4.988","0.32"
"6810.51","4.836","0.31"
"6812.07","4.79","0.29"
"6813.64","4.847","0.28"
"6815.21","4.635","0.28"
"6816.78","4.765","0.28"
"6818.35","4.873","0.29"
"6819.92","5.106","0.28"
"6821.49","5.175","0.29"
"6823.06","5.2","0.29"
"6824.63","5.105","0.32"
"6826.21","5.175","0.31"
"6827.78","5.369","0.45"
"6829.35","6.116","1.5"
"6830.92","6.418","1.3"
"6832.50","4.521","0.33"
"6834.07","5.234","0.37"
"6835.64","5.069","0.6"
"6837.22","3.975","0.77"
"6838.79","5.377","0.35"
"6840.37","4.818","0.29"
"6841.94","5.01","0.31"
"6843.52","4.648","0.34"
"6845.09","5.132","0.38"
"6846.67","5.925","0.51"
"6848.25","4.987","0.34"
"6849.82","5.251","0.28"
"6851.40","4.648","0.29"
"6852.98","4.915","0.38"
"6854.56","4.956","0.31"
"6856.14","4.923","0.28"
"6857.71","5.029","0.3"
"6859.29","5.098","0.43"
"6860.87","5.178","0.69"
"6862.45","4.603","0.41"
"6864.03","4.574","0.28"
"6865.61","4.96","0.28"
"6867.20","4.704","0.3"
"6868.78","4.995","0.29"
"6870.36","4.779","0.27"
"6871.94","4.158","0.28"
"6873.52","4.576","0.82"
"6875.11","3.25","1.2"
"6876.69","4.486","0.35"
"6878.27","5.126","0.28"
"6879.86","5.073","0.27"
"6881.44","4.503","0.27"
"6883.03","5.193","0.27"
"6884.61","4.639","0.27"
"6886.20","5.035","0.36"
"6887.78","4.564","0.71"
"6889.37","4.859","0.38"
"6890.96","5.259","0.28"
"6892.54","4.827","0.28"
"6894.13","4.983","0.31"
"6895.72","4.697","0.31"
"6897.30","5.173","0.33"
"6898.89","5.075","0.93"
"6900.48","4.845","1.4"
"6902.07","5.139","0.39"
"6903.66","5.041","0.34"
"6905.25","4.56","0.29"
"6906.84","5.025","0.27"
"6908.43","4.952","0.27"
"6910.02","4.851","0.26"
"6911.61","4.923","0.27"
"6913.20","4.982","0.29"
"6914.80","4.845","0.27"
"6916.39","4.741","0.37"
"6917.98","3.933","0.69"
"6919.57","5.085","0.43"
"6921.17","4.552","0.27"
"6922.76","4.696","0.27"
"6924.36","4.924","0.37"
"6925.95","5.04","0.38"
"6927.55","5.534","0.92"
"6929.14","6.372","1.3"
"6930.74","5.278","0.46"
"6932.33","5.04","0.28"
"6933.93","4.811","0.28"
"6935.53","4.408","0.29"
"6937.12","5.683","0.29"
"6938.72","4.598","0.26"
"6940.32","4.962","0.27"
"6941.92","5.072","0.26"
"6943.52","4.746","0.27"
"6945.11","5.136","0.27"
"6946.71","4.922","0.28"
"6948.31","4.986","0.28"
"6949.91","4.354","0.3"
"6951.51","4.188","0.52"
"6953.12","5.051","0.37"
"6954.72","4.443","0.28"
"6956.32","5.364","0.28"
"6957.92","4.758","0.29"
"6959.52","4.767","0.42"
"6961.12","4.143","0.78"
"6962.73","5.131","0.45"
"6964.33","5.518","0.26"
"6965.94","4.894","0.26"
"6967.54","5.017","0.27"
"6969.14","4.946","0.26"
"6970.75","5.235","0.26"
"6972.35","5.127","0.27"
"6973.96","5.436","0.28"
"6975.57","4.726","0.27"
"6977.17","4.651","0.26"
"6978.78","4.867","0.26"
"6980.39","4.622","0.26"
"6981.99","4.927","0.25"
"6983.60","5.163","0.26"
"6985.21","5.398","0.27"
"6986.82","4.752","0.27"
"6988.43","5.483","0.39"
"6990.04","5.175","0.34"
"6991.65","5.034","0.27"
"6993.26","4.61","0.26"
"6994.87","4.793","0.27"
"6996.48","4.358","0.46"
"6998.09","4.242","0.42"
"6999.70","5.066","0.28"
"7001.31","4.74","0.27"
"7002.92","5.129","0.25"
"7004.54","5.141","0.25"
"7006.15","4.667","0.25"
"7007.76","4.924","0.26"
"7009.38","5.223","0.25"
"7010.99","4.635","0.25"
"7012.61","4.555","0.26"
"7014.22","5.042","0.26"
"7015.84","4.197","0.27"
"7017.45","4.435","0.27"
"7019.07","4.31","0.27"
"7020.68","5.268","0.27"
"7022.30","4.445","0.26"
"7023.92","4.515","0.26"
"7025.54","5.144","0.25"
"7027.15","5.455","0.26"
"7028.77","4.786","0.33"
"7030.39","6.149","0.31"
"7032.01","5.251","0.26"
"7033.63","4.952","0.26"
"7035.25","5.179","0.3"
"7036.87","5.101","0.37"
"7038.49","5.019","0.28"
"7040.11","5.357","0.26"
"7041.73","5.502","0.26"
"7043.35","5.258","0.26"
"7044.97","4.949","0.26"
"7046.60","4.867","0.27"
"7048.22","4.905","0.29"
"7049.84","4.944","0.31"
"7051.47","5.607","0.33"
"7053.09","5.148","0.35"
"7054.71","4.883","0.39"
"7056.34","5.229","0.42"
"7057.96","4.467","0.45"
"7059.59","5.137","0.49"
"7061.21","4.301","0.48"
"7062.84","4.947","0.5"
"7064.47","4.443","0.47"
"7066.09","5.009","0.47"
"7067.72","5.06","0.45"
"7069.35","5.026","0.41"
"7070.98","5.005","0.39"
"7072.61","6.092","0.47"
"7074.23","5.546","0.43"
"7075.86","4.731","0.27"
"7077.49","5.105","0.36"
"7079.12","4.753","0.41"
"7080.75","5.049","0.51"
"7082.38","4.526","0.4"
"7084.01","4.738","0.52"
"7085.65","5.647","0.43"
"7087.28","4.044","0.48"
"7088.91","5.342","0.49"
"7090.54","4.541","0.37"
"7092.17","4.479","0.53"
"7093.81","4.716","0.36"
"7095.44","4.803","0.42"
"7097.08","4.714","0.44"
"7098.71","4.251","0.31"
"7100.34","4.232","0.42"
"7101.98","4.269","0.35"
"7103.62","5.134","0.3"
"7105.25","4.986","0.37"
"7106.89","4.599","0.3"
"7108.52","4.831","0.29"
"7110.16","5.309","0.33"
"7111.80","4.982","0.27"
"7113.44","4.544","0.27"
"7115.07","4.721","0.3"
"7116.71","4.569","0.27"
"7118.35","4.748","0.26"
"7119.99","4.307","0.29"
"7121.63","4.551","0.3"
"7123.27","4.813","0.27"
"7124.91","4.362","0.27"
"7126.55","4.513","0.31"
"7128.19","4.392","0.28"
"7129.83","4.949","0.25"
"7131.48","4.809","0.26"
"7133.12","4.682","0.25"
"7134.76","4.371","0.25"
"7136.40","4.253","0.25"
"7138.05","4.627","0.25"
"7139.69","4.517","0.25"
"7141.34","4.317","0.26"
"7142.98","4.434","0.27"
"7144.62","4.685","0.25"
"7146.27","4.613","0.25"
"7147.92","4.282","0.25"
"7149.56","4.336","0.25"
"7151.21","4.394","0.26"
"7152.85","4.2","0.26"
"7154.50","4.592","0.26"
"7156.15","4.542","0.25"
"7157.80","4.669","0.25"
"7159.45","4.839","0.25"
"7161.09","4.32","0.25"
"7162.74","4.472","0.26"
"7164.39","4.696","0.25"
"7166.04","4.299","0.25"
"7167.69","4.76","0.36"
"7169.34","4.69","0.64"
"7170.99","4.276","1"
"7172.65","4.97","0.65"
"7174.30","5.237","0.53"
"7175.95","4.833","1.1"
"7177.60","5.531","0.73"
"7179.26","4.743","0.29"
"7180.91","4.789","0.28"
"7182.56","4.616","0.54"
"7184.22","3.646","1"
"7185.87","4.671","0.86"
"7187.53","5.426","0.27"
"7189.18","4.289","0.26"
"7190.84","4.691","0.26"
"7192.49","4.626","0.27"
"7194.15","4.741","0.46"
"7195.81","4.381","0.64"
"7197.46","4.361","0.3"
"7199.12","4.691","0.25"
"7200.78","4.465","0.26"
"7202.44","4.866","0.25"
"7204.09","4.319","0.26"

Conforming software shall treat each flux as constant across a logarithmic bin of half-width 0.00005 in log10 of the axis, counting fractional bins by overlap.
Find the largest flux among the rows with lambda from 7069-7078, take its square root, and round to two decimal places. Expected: 2.47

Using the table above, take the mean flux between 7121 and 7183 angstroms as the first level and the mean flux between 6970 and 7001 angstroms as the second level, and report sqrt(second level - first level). 0.57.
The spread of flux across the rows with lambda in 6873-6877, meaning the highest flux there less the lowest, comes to 1.3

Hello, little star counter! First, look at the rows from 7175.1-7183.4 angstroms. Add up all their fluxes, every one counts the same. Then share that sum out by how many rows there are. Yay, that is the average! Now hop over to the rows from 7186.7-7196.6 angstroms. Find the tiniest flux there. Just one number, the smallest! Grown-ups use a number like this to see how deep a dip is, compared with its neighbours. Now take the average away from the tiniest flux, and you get -0.61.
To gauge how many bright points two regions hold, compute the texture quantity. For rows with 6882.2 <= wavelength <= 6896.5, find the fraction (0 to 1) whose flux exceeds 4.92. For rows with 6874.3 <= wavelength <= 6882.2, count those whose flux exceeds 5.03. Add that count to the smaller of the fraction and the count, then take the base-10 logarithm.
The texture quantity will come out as 0.39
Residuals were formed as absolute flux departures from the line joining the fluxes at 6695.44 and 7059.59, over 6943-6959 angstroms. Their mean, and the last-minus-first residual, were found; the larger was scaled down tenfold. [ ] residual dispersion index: 0.033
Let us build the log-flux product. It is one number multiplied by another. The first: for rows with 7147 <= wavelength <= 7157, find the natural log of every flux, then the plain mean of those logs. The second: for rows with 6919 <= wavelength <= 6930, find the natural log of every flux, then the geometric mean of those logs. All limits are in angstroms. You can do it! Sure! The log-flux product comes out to 2.42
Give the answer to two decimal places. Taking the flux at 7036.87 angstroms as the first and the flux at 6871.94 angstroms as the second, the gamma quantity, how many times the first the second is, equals 0.82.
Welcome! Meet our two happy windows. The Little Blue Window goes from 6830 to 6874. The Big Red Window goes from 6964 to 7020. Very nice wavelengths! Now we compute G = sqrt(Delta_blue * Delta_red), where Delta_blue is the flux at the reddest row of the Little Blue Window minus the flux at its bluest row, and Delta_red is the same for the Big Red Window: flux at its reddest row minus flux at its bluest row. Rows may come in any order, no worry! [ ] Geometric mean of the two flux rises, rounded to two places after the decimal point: 1.49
